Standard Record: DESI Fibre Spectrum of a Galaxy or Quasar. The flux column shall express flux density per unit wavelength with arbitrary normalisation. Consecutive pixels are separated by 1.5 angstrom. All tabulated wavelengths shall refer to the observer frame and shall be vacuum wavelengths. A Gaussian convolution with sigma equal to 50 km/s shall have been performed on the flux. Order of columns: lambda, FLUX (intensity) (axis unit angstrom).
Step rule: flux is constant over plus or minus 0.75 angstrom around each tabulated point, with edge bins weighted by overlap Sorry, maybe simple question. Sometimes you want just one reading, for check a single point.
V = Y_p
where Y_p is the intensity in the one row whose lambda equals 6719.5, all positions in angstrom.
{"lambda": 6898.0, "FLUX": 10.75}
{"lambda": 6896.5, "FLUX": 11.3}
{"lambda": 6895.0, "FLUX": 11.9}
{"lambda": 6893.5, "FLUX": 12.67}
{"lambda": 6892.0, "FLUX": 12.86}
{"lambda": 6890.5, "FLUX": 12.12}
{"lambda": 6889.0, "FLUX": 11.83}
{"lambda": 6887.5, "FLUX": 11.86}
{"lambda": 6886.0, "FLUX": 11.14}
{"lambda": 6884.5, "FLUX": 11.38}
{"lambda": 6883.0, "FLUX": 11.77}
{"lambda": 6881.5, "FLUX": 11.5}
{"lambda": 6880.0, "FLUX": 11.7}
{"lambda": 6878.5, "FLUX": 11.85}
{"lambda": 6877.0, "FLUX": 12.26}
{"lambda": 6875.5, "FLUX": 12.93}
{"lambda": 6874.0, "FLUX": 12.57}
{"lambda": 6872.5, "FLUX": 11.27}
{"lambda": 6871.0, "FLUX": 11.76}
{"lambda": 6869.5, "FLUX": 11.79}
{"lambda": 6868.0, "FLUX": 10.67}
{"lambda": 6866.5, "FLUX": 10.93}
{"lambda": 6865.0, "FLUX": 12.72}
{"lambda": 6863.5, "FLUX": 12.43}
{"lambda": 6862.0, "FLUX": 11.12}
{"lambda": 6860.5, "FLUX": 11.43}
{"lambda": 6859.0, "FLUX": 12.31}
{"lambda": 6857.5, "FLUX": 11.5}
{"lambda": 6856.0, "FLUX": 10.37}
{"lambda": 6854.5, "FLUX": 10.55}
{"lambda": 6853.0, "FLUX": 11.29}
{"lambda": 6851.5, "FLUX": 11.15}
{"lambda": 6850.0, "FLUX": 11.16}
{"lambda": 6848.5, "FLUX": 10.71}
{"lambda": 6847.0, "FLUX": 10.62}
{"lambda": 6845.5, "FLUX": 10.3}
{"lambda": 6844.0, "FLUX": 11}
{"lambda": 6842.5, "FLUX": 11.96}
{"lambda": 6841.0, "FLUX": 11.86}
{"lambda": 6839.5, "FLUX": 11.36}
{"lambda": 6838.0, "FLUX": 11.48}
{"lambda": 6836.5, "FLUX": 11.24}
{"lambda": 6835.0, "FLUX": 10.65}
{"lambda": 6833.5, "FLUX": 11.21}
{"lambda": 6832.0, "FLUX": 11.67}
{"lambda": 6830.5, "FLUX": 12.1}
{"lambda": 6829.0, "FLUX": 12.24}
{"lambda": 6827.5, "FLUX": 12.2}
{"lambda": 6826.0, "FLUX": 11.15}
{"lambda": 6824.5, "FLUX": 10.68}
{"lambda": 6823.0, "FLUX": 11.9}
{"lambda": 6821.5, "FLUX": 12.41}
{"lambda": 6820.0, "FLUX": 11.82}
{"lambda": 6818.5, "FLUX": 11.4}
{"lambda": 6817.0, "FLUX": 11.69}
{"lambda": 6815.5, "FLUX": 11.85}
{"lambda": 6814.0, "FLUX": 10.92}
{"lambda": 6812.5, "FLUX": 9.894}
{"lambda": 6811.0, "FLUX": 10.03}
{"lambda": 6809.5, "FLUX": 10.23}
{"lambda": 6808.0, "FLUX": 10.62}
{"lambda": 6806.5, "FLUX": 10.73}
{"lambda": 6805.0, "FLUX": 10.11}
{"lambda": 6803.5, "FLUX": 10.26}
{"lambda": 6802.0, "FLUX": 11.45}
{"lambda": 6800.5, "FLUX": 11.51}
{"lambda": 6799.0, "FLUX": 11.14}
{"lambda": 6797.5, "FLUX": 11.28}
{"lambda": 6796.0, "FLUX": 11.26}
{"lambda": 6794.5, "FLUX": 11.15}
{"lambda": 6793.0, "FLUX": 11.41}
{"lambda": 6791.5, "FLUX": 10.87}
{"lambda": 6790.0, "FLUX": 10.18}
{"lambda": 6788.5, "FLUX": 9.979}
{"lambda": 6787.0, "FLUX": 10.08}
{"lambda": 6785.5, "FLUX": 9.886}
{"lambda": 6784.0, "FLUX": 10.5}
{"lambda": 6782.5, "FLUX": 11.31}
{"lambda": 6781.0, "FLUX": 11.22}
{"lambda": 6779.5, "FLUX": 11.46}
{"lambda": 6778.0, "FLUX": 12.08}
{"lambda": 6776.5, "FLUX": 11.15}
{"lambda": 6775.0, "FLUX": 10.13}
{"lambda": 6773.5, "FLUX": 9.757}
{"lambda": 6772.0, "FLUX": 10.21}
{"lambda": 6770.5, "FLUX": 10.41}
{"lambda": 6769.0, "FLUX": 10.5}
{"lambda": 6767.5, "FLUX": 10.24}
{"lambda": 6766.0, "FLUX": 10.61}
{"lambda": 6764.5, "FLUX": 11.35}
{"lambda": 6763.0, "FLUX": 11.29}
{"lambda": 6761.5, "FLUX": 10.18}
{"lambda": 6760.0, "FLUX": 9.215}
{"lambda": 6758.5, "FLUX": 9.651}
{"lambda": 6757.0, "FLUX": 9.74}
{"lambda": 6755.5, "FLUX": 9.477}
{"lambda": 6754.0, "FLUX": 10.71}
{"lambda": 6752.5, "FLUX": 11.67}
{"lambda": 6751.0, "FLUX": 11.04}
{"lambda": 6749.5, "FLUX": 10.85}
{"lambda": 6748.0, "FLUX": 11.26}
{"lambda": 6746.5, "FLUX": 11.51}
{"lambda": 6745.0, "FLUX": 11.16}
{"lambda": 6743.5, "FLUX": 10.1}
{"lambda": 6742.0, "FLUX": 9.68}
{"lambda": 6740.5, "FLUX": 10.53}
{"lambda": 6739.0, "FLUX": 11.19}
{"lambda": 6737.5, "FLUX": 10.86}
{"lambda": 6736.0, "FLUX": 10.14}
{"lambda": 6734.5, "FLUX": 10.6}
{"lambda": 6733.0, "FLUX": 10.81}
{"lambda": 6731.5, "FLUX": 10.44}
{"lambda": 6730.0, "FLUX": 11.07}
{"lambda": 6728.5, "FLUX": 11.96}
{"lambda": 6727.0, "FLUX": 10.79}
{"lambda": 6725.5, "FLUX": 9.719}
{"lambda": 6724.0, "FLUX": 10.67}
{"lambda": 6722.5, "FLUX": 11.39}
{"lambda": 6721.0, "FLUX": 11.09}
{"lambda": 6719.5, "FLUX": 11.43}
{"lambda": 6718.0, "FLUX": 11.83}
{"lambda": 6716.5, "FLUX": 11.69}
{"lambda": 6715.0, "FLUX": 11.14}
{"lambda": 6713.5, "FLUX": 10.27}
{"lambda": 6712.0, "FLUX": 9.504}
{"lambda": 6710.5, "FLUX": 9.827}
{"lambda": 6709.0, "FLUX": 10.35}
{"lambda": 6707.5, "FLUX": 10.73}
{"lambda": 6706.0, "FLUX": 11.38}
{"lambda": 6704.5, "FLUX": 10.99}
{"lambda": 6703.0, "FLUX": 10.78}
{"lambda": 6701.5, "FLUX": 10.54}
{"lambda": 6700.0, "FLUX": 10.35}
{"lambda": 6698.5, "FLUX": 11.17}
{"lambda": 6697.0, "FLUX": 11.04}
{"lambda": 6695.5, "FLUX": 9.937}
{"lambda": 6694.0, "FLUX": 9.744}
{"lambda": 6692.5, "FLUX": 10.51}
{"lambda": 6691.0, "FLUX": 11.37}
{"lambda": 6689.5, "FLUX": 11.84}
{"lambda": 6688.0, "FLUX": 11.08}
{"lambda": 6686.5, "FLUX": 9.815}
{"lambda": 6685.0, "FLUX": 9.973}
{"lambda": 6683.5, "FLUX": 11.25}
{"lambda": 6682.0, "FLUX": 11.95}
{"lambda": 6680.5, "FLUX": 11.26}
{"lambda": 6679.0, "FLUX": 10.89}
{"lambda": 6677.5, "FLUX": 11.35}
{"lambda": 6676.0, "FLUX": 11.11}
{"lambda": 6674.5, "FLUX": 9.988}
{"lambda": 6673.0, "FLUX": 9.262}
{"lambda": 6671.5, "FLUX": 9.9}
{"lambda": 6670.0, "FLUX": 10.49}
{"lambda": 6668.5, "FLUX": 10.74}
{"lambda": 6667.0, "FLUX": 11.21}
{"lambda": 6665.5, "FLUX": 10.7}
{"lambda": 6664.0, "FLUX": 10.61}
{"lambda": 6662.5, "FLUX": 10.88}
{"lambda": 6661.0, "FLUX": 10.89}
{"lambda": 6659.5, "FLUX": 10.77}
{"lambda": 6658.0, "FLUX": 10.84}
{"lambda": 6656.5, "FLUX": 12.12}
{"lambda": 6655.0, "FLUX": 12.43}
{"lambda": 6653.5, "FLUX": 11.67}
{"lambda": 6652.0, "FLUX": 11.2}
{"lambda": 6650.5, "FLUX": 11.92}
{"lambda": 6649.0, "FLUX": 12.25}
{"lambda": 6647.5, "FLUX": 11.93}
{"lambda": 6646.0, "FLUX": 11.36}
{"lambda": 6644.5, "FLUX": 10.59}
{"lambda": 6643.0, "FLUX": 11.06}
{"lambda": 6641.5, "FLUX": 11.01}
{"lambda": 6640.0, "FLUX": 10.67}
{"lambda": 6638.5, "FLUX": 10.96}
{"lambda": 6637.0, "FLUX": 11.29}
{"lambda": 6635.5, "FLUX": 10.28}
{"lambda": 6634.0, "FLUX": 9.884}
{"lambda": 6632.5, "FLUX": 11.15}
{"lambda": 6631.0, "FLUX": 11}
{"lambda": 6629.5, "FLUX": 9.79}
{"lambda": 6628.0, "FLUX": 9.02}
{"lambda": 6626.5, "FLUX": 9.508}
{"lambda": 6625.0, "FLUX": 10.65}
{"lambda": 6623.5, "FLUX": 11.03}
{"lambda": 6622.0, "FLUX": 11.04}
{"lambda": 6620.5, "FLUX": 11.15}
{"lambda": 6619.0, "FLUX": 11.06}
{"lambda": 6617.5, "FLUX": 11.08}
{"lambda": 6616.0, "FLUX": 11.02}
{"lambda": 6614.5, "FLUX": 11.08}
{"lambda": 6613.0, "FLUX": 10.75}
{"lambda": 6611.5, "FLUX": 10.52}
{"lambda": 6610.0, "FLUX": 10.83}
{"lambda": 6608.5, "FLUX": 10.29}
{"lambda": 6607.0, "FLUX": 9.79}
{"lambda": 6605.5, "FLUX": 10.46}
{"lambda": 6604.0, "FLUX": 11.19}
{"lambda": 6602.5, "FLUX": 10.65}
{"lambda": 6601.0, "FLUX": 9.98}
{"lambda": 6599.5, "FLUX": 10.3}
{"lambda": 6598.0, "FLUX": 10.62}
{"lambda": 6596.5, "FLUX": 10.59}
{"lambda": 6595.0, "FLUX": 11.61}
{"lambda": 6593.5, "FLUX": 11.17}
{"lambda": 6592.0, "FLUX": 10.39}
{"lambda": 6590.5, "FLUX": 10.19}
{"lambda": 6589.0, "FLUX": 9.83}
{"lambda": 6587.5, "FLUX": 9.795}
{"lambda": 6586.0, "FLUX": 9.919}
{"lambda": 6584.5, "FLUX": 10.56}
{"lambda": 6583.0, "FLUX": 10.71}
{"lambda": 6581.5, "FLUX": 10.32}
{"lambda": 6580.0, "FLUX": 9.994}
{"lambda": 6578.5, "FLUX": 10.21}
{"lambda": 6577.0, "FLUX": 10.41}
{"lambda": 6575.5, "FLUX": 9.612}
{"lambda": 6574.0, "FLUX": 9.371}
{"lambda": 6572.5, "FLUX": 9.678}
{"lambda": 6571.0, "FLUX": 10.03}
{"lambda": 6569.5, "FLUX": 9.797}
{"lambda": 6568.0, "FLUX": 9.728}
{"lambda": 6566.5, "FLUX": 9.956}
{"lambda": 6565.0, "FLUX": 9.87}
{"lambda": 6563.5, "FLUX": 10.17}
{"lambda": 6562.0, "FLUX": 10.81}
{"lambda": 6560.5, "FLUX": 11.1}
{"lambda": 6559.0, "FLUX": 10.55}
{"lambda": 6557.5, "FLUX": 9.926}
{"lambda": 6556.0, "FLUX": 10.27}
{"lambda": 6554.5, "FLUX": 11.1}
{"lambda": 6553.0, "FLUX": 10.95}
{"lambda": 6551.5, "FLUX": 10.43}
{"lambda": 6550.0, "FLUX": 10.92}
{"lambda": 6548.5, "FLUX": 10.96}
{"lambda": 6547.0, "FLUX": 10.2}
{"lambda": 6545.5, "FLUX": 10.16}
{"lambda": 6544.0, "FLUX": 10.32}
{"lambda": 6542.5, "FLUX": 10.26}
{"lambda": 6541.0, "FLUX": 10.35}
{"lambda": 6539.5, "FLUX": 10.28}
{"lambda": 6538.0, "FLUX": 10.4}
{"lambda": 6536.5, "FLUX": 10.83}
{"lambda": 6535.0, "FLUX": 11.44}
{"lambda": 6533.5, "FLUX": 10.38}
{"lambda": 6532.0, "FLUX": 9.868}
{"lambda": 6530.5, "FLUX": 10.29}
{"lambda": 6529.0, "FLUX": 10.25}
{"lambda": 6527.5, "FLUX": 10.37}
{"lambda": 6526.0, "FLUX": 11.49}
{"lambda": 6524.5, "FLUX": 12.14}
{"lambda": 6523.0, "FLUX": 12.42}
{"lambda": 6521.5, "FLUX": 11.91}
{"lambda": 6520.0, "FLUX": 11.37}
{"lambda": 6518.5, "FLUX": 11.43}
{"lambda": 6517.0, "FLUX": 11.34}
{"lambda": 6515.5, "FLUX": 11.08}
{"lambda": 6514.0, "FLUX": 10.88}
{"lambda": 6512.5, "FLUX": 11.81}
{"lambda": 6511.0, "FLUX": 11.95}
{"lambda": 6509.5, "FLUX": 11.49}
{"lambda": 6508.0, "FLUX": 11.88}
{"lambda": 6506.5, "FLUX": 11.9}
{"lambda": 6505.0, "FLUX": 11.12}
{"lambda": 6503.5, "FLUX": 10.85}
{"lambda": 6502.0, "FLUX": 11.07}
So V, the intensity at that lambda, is 11.43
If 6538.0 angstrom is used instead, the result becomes 10.4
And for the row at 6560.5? 11.1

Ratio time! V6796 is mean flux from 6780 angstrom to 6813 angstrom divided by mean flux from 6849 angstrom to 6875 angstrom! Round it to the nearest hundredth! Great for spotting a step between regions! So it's 0.93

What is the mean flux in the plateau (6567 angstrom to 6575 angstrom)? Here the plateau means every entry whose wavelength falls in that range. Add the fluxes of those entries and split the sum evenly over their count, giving 9.7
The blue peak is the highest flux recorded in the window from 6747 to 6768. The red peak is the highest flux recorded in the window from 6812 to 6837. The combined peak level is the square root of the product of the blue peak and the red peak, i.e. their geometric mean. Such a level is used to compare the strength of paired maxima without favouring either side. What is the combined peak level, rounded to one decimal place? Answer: 12.0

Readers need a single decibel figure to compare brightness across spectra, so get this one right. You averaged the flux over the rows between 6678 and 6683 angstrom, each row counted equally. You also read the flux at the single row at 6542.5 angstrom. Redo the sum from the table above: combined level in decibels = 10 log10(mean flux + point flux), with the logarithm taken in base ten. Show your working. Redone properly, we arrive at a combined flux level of 13.3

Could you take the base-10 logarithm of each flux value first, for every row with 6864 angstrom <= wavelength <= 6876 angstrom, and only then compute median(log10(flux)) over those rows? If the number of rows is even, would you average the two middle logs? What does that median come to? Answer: 1.07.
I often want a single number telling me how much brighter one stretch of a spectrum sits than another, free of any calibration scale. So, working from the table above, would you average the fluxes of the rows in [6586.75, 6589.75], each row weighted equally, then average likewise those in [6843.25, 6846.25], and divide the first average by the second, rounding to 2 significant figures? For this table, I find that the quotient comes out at 0.92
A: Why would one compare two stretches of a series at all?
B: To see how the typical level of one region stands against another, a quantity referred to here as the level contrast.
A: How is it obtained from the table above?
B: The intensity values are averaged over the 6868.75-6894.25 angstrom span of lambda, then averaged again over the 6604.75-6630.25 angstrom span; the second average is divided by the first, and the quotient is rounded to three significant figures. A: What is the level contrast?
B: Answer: 0.881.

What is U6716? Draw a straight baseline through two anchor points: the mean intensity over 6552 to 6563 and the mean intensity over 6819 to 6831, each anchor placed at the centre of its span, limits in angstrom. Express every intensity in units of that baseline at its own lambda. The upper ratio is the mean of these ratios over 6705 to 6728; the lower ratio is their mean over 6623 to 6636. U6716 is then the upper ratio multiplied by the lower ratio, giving 0.89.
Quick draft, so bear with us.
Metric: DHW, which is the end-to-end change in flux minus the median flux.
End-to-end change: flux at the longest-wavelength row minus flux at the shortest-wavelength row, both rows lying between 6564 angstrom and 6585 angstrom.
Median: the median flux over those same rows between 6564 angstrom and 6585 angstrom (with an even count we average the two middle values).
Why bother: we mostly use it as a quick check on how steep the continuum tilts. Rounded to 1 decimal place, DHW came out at -9.3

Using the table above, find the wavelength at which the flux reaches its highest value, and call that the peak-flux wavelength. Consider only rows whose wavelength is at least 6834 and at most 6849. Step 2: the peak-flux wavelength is 6842.5 angstrom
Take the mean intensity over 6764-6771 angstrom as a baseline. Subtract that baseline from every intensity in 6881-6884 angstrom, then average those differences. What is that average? 1.0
